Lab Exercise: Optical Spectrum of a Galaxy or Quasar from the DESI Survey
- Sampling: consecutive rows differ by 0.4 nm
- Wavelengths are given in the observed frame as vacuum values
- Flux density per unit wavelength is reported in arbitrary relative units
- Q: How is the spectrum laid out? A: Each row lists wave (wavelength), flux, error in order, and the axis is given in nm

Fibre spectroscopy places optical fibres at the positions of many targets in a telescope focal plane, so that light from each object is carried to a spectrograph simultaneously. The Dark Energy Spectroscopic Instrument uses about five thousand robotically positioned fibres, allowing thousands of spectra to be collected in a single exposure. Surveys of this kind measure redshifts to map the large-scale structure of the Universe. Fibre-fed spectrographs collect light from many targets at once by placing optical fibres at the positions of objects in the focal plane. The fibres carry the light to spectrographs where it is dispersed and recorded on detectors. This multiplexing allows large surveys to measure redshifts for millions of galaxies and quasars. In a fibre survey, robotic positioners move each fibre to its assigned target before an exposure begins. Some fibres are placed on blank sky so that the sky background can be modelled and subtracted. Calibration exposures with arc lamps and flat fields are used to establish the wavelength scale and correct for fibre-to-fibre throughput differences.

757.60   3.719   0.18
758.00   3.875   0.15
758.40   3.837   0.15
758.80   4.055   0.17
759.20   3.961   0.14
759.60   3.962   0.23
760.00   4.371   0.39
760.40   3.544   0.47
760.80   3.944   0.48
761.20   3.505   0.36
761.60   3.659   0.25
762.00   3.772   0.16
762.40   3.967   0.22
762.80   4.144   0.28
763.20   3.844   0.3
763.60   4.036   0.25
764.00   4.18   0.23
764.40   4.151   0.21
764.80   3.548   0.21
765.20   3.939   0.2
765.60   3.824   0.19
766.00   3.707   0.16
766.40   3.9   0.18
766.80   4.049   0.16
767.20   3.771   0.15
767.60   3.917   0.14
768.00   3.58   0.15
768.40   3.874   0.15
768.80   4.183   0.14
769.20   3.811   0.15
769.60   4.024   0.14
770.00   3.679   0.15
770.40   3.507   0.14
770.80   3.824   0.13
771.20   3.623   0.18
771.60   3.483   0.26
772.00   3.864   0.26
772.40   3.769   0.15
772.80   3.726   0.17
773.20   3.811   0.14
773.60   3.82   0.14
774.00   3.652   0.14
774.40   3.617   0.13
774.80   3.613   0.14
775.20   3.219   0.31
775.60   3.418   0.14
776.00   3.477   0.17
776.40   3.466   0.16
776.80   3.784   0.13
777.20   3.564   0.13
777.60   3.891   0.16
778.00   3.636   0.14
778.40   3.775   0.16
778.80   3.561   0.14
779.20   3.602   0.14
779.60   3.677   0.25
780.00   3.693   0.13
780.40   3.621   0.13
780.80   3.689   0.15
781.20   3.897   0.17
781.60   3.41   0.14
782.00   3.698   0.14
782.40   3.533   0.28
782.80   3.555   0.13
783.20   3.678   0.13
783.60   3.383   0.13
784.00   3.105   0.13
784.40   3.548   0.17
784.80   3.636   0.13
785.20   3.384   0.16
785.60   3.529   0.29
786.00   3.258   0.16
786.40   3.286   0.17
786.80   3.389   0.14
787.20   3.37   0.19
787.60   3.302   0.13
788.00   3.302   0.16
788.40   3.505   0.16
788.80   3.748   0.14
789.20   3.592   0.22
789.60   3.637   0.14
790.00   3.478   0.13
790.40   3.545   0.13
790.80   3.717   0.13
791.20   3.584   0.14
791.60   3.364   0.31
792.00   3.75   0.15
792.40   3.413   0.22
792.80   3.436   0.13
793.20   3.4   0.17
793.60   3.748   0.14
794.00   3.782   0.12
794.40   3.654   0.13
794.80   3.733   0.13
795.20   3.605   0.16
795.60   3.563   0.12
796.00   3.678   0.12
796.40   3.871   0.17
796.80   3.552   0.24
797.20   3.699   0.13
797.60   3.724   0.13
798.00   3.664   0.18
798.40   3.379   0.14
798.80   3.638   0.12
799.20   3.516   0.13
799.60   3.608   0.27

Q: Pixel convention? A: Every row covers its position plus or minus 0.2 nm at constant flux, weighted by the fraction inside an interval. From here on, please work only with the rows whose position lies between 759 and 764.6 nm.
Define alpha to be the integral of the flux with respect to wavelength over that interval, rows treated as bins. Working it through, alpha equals 22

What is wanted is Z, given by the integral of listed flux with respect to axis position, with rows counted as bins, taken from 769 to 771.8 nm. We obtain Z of 10.4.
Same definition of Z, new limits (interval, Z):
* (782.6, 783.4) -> 2.9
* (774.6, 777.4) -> 9.8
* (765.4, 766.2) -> 3.0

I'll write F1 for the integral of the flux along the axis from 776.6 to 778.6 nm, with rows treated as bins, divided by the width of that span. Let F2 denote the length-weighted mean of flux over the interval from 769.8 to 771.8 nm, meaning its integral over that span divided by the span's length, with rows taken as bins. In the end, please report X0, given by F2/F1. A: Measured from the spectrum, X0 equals 0.97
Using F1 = 3.73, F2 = 3.62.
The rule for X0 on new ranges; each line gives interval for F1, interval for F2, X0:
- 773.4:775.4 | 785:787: 0.94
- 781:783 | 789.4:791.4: 0.99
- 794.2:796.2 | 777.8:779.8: 1.00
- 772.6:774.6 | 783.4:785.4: 0.92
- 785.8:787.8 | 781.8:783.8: 1.07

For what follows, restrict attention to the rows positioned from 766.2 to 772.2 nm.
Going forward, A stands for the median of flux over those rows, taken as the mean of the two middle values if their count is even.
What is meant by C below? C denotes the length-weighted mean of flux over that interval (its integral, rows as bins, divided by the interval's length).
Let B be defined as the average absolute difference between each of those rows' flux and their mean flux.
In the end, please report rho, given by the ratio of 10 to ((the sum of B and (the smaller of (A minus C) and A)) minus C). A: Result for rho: -2.76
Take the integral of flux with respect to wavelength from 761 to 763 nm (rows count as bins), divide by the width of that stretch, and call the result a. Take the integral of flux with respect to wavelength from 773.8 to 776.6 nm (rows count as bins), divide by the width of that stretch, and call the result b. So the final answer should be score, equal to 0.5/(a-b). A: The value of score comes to 1.6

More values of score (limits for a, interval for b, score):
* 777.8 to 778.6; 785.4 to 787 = 1.5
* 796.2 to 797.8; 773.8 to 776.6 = 2.3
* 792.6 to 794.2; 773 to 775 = -4.5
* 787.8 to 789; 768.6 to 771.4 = -1.7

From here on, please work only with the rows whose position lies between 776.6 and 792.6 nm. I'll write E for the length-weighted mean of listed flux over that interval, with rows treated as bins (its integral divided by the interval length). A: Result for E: 3.55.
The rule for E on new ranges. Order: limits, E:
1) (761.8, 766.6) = 3.92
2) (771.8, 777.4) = 3.63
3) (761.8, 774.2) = 3.84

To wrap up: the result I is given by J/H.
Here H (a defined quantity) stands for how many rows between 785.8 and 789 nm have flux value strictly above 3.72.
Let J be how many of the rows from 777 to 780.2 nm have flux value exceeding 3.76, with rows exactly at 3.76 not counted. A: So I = 2.0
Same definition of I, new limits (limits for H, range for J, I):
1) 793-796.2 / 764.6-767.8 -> 2.0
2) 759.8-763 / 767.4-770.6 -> 1.0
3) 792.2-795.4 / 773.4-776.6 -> 0.3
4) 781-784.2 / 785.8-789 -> 0.0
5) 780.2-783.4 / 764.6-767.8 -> 6.0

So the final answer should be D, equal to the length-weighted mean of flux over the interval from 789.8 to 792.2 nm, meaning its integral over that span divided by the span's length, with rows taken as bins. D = 3.57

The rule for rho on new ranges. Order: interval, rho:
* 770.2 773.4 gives -2.83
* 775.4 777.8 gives -2.84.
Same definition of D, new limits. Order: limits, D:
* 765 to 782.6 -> 3.71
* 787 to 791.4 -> 3.53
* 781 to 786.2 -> 3.51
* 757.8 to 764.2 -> 3.92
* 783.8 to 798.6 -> 3.54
